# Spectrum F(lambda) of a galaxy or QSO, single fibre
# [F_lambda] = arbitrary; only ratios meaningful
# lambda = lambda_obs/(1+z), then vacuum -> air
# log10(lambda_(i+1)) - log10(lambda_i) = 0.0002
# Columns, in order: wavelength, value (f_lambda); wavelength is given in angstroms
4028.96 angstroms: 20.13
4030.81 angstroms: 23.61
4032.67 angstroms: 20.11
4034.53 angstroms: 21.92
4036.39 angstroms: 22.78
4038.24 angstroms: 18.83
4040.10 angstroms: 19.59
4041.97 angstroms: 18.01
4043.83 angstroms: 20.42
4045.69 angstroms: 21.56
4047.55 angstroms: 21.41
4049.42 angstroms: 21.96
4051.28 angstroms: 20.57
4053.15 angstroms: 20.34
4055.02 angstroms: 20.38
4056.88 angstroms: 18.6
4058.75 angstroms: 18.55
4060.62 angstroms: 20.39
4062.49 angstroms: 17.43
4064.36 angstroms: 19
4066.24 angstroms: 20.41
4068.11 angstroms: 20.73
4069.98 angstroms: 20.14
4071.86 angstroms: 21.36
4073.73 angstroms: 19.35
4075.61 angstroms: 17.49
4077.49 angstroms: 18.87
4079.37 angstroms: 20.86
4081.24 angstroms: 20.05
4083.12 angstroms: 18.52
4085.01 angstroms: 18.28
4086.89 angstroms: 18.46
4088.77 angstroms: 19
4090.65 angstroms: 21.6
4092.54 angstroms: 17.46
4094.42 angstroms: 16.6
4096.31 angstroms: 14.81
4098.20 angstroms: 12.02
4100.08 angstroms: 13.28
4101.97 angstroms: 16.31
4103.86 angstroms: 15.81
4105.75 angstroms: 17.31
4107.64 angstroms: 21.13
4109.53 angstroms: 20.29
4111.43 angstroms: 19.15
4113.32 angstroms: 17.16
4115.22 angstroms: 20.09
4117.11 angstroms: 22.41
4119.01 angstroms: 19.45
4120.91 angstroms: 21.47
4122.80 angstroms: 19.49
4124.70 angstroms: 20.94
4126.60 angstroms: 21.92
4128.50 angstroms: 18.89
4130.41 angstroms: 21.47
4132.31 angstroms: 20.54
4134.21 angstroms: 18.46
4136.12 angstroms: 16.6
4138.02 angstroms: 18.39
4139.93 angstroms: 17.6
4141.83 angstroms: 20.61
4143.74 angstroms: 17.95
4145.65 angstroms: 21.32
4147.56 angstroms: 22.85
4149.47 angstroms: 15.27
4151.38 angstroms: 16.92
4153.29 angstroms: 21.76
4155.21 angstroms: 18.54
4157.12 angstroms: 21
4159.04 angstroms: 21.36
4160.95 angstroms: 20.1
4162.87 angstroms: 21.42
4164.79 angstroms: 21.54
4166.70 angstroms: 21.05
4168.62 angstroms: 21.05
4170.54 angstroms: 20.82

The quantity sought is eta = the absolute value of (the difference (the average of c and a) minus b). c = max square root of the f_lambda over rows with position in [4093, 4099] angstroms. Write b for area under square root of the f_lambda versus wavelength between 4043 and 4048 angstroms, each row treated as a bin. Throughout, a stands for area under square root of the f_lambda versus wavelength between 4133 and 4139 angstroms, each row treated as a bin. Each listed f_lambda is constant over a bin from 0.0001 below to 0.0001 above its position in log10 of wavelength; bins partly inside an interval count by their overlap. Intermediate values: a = 25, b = 23.0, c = 4.07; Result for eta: 8.3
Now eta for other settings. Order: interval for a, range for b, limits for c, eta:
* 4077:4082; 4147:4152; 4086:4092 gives 7.7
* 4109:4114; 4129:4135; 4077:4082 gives 13.8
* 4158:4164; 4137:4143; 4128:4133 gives 10.0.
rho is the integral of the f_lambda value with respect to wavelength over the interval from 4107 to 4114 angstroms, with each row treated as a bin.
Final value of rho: 136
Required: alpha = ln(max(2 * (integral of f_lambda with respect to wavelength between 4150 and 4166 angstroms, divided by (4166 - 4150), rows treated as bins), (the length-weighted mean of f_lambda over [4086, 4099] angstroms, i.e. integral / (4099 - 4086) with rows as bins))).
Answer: 3.70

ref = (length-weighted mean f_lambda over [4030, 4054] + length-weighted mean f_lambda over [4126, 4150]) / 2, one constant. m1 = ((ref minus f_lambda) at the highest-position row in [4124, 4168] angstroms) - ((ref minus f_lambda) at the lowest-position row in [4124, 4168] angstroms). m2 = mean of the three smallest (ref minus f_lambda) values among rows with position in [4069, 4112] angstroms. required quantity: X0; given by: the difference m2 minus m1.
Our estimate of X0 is -1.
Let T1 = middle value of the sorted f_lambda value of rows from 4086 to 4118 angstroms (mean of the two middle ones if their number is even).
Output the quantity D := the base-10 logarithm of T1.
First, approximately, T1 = 17.5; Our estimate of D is 1.24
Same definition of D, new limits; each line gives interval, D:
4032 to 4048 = 1.31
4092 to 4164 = 1.29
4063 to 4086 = 1.29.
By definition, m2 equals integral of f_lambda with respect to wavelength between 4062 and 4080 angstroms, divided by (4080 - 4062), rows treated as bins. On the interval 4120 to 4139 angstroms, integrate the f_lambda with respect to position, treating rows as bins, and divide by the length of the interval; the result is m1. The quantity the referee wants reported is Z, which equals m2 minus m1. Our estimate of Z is -0.2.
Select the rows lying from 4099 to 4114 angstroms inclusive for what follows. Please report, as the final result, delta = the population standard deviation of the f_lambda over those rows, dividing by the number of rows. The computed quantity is 2.4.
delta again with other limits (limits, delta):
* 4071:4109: 2.5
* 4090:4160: 2.6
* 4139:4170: 2.0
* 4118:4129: 1.1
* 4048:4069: 1.2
